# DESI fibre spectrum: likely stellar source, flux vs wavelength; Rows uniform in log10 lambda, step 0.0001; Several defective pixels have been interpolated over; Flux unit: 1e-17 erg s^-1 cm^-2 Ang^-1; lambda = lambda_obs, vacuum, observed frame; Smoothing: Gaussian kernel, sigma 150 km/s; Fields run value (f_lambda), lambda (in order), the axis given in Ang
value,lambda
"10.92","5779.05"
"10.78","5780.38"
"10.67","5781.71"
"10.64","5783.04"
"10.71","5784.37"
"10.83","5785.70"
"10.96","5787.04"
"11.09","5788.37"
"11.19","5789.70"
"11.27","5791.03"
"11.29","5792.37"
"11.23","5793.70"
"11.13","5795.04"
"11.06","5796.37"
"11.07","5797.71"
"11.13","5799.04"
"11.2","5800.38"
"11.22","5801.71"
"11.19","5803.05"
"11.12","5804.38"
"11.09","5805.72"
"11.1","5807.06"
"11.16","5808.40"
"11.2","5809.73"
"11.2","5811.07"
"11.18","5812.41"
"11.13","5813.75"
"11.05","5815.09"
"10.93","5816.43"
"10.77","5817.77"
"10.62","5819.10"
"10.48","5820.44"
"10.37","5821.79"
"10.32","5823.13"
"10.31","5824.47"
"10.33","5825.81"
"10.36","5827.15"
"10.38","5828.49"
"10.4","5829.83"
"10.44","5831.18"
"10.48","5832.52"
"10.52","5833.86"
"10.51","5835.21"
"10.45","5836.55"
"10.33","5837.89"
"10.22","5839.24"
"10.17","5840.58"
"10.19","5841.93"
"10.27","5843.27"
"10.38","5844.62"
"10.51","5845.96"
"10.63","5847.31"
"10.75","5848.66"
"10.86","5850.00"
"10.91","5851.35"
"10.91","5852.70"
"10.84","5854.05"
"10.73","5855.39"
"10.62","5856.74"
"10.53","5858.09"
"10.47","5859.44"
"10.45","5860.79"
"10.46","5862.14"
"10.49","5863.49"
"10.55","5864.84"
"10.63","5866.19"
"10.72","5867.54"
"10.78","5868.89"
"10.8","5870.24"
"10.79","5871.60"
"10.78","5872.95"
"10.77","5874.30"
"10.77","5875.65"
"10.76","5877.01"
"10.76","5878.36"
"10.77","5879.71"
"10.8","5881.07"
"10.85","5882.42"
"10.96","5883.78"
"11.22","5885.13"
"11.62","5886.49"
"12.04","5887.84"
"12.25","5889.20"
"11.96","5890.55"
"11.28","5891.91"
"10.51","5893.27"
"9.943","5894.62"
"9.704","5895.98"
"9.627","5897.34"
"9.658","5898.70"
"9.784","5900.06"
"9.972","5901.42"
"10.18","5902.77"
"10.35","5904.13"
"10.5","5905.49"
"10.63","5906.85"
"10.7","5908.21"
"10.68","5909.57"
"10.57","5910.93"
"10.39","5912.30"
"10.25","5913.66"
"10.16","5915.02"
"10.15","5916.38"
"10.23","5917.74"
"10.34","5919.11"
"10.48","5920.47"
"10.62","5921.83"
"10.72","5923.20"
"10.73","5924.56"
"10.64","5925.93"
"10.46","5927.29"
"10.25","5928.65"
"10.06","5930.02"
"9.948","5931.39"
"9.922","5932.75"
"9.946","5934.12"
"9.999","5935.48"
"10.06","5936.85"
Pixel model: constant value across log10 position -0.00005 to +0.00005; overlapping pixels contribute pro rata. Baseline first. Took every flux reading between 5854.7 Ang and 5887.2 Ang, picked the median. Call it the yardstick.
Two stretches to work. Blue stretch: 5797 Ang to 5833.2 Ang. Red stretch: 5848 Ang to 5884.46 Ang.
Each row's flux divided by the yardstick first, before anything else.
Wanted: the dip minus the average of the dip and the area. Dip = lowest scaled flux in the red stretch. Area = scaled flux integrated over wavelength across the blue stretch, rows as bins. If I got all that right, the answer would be -17.7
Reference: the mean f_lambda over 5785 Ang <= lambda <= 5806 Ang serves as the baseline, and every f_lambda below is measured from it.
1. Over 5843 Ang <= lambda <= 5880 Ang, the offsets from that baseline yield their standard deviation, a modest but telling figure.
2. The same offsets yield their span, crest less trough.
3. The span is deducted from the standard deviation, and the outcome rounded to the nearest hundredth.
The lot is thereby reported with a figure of -0.47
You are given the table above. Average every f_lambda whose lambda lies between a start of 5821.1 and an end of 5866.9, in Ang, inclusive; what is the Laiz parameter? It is 10.5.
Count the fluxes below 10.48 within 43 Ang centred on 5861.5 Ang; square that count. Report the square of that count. 49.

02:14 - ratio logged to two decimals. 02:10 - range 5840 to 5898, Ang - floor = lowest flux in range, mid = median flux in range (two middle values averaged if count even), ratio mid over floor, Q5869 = 1.12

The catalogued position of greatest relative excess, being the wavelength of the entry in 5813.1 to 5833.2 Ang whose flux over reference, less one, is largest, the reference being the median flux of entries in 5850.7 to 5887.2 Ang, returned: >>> 5813.75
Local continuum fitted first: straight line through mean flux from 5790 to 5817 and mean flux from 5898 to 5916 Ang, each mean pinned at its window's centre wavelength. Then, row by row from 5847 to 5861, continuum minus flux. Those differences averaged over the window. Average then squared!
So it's 0.00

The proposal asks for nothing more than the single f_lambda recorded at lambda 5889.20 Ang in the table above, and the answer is 12.25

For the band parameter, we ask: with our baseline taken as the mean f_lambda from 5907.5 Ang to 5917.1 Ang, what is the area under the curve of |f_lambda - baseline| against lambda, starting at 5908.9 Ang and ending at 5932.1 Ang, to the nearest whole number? 5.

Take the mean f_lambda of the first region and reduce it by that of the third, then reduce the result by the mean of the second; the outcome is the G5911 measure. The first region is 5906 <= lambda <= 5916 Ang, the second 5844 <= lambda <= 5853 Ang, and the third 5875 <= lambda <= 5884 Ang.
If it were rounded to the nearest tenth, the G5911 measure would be -11.0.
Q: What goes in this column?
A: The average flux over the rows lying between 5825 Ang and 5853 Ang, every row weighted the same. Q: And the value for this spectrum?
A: 10.5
